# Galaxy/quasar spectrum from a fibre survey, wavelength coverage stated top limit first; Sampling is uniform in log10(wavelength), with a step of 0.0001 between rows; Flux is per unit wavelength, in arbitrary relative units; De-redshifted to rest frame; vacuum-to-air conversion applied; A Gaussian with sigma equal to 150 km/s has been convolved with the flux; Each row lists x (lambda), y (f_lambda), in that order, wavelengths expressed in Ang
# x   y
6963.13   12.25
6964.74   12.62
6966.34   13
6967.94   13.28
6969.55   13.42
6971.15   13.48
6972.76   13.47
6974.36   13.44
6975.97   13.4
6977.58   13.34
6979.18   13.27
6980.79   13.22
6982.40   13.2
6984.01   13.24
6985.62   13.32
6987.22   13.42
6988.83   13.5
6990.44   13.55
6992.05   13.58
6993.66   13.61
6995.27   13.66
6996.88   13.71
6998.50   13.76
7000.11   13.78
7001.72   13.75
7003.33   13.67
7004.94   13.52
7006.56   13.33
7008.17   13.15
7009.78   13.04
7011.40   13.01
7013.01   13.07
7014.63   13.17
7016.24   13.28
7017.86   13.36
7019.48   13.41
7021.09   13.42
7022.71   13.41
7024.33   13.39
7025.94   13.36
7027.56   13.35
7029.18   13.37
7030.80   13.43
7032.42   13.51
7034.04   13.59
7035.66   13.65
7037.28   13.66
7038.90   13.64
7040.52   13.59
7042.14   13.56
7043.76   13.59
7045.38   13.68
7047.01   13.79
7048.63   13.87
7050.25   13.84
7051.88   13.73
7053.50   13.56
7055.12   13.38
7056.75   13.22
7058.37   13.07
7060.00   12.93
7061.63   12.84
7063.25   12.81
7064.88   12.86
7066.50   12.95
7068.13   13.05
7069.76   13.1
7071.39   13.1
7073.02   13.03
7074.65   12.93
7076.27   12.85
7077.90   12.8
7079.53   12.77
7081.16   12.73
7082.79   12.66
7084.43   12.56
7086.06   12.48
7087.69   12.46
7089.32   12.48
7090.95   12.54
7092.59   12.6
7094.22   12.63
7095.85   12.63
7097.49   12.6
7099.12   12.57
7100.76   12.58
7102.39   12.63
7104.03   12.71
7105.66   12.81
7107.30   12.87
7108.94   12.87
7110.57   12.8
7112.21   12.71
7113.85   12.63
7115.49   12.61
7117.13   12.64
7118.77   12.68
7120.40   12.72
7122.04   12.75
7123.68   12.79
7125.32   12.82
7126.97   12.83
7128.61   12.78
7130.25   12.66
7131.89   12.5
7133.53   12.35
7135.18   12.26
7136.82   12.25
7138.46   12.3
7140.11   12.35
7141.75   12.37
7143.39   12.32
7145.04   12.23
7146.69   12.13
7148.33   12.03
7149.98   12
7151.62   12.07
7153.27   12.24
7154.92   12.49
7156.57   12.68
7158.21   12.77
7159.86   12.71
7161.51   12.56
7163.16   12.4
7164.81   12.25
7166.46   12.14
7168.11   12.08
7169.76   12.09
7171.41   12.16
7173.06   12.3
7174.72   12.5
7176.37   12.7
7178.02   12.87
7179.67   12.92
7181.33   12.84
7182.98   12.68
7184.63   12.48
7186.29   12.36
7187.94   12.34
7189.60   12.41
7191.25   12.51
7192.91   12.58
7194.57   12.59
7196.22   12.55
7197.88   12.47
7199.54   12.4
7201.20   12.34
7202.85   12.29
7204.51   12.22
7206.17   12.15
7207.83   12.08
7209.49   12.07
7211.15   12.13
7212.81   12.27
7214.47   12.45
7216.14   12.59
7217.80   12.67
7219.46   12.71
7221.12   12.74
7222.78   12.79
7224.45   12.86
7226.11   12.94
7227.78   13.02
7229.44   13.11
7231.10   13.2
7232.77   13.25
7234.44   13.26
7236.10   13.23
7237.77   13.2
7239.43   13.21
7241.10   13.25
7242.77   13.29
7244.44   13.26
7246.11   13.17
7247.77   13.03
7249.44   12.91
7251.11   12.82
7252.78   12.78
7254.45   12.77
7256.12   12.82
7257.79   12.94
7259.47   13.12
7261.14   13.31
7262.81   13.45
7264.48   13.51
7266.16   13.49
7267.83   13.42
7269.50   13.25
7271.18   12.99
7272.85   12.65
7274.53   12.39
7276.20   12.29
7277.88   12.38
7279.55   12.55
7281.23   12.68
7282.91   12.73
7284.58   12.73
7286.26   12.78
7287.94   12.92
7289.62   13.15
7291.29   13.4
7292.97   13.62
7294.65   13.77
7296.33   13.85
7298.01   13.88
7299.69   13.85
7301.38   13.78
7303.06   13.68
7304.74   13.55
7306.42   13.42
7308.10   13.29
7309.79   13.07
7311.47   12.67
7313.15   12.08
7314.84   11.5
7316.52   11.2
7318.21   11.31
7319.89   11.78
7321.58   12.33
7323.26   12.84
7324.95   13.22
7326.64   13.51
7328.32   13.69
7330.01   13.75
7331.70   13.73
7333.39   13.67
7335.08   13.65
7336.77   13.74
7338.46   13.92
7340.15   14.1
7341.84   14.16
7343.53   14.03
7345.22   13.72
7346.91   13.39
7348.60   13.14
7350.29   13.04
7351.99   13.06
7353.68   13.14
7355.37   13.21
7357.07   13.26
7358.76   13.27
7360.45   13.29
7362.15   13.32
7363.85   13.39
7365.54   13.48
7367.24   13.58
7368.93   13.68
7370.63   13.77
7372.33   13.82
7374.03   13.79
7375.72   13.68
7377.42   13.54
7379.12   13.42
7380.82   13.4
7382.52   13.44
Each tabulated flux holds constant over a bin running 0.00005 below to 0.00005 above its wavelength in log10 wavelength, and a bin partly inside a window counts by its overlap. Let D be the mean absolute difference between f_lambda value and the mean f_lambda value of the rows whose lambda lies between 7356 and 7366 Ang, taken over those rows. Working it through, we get 0.07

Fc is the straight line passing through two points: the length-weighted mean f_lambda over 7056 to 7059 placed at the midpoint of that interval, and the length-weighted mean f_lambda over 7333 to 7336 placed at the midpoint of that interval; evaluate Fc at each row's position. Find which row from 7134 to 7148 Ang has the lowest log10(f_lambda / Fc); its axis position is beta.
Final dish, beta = 7146.69 Ang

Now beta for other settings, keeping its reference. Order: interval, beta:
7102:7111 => 7102.39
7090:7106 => 7090.95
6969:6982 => 6980.79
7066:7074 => 7066.50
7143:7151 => 7149.98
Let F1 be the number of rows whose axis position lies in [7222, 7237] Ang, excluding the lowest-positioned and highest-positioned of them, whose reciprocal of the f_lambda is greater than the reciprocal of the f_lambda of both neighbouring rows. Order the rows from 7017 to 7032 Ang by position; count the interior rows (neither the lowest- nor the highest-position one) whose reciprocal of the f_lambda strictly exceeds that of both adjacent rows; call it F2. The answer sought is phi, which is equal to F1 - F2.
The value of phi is -1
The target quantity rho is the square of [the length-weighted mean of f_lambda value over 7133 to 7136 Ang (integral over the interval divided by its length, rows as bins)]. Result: 151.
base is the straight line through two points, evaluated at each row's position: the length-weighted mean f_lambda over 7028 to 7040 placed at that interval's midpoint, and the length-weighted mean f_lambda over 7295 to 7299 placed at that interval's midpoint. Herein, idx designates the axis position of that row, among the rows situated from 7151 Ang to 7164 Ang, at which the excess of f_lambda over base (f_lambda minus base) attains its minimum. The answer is 7151.62 Ang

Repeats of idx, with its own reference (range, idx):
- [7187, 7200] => 7187.94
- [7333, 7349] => 7348.60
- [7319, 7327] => 7319.89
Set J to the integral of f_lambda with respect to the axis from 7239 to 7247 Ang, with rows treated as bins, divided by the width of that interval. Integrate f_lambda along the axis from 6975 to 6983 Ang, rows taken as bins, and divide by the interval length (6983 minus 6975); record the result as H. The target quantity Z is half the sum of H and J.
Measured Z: 13.3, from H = 13.3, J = 13.2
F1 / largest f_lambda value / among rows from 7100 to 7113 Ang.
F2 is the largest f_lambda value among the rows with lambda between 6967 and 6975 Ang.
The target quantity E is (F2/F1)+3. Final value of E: 4.05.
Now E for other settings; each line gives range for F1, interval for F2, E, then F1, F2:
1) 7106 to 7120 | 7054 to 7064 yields 4.04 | 12.87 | 13.38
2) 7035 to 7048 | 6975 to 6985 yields 3.97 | 13.79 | 13.4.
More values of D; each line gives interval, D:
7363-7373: 0.14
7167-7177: 0.20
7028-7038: 0.10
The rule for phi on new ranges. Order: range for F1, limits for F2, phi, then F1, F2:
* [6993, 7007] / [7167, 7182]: 0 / 0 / 0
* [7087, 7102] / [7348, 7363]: 0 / 1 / 1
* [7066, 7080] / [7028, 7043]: 0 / 0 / 0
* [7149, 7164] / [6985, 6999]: 0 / 0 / 0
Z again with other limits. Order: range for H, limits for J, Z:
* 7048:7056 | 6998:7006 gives 13.7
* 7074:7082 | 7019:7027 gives 13.1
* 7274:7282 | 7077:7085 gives 12.6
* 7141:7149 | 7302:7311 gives 12.8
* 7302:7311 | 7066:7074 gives 13.2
